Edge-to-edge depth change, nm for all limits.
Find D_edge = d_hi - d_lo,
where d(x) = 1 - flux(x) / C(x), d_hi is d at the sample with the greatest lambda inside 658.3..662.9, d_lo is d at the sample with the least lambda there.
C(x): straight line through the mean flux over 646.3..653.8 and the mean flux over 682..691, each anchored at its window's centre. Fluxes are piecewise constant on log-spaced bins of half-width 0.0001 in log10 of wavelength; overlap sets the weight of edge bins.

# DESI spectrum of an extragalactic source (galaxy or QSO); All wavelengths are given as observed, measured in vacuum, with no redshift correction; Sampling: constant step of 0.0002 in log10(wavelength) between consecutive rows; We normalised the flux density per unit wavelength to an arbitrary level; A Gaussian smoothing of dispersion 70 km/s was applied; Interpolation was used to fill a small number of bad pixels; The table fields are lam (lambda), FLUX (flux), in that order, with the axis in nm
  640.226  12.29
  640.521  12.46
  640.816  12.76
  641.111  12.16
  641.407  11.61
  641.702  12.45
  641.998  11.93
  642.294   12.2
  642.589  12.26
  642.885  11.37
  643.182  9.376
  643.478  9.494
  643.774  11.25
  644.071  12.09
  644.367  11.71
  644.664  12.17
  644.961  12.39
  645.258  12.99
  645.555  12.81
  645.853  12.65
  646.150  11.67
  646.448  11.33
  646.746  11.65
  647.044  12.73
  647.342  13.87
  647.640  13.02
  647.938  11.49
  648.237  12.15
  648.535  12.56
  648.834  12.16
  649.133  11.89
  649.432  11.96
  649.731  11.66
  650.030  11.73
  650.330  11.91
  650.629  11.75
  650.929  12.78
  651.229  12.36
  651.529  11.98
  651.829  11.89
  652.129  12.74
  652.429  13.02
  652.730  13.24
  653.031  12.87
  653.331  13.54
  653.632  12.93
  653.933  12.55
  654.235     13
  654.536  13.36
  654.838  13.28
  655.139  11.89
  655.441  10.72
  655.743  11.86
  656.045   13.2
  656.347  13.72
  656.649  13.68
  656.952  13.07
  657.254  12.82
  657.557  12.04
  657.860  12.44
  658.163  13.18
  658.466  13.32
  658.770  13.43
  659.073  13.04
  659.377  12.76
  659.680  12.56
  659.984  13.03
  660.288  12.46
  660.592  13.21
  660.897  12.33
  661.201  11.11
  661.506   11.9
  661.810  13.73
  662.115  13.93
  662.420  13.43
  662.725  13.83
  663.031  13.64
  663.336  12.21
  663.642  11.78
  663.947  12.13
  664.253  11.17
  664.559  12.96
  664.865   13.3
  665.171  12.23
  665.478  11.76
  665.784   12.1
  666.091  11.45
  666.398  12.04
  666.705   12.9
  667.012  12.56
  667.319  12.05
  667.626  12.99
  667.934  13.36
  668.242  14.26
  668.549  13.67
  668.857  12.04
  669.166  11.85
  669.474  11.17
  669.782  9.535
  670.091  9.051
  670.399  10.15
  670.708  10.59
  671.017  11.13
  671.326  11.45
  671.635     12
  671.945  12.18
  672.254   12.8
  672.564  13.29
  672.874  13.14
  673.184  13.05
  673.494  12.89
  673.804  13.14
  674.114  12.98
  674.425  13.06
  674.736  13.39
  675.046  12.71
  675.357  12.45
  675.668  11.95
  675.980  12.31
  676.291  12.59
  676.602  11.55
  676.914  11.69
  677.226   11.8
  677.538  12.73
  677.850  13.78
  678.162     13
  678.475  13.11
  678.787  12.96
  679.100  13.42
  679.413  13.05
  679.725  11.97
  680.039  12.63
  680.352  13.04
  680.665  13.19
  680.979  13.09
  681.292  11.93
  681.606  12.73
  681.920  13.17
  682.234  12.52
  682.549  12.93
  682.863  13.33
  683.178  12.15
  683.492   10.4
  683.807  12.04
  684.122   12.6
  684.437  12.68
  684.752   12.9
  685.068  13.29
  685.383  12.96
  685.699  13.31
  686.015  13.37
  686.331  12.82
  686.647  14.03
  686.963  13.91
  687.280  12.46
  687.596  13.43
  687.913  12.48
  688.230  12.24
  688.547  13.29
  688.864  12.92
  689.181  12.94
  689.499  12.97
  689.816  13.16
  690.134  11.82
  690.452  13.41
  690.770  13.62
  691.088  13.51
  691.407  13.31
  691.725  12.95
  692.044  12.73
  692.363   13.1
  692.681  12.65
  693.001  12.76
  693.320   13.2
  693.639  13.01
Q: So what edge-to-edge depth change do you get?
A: -0.036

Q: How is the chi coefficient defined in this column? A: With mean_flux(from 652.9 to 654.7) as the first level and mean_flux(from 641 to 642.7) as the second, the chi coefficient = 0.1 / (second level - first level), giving -0.11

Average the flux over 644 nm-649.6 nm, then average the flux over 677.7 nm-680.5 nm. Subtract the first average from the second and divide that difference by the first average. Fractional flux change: 0.06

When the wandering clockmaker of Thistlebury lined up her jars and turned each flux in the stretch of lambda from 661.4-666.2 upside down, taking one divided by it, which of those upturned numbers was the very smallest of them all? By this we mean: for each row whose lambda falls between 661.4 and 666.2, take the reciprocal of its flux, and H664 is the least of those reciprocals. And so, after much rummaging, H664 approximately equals 0.0718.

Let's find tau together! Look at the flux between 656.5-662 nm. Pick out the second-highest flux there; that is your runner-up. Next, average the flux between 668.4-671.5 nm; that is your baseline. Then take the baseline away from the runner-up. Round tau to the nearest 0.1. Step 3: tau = 2.6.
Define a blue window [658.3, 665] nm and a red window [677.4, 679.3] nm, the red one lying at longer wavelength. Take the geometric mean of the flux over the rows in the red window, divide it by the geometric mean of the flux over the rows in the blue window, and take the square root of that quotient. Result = 1.02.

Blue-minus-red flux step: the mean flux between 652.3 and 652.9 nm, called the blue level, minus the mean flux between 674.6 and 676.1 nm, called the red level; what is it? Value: 0.6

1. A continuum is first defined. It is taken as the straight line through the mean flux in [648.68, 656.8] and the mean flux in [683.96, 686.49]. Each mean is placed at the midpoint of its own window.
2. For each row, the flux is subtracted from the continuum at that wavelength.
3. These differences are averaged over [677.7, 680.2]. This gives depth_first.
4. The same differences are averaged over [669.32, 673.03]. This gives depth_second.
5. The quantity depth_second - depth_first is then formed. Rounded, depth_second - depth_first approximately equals 1.5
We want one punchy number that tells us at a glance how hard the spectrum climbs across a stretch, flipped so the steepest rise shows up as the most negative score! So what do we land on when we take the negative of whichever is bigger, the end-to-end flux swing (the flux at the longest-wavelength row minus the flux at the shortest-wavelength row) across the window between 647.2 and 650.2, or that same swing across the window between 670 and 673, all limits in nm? -4.1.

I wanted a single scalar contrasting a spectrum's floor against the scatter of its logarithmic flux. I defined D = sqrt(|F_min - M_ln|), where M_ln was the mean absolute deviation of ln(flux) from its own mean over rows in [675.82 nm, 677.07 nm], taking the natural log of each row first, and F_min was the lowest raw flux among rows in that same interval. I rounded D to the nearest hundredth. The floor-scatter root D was 3.39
